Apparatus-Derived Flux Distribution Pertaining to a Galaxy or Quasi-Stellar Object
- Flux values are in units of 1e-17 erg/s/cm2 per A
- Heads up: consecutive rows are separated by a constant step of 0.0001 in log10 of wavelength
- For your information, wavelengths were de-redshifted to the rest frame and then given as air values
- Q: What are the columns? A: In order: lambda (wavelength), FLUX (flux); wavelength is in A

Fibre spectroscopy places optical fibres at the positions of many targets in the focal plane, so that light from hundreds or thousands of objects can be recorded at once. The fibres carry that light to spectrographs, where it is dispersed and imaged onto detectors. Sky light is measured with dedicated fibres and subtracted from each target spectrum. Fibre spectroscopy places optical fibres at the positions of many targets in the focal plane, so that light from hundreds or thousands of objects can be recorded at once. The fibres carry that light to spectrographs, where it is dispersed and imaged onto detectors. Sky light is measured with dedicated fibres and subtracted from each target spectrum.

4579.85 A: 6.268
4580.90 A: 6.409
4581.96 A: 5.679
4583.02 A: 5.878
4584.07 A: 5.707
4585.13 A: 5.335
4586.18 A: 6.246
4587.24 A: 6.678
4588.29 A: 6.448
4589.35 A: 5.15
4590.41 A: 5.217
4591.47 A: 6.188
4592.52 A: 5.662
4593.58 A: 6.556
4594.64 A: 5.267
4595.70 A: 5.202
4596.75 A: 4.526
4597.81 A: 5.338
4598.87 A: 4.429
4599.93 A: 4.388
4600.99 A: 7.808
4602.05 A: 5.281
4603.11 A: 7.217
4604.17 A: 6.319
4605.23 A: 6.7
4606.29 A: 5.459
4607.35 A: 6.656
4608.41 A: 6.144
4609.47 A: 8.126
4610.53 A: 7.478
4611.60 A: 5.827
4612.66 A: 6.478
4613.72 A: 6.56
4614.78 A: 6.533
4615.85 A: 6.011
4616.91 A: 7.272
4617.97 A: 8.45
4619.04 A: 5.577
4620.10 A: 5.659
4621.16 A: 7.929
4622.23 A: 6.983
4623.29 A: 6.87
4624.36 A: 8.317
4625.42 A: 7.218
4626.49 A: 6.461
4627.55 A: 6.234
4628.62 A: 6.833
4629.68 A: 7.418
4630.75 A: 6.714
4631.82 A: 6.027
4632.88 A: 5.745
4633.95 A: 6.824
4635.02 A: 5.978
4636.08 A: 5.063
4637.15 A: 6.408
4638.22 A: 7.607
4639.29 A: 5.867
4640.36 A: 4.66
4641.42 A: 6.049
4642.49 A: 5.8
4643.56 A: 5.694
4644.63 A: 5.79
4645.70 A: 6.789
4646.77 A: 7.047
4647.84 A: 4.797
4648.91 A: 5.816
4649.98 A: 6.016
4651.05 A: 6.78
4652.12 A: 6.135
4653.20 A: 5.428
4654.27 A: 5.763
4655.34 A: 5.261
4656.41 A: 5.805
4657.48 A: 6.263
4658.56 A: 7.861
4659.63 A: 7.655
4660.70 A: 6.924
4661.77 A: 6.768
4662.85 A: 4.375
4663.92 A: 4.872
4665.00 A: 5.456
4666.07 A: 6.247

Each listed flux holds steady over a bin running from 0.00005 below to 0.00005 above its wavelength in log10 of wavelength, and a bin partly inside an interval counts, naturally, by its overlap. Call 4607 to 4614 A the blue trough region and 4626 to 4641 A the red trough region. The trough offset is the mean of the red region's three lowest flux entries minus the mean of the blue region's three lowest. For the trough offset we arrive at -1.0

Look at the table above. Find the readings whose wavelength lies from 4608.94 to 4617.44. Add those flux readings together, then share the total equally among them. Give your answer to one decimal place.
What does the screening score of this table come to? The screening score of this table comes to 6.8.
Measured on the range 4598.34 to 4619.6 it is 6.4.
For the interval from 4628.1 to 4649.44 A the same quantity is 6.1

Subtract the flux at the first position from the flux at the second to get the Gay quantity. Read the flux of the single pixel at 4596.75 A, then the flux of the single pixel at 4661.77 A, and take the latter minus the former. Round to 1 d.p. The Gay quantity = 2.2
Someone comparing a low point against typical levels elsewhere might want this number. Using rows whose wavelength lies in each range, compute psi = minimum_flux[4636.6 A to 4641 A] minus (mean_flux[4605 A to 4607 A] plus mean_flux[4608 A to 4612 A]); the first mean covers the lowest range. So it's -8.3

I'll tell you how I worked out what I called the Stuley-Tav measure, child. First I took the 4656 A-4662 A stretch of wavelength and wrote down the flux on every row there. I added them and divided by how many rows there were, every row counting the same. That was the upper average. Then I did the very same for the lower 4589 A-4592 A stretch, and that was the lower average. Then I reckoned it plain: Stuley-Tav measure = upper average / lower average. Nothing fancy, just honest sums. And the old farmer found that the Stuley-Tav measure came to 1.25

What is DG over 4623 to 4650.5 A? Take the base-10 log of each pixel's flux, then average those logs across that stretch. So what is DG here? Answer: 0.796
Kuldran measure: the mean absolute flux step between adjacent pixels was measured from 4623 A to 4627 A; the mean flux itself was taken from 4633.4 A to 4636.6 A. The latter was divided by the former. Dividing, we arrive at 5.4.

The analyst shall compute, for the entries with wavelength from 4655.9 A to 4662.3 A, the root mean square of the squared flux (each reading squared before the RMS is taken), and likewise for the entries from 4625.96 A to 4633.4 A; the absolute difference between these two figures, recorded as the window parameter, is 6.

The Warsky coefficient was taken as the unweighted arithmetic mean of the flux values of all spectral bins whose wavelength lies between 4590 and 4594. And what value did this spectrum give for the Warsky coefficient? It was 5.91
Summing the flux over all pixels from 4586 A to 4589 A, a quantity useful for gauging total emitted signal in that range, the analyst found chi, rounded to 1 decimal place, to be 19.4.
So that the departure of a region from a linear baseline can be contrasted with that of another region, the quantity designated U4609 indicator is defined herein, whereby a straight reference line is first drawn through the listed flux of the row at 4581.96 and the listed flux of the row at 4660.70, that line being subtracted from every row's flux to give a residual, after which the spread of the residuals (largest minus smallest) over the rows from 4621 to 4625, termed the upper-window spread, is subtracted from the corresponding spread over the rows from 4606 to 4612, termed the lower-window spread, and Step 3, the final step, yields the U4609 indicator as 1.2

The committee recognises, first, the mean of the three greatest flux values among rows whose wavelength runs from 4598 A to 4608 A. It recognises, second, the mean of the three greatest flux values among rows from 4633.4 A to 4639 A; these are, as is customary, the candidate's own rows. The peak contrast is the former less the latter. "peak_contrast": 0.30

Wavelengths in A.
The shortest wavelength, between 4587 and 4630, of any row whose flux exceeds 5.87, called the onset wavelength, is 4587.24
